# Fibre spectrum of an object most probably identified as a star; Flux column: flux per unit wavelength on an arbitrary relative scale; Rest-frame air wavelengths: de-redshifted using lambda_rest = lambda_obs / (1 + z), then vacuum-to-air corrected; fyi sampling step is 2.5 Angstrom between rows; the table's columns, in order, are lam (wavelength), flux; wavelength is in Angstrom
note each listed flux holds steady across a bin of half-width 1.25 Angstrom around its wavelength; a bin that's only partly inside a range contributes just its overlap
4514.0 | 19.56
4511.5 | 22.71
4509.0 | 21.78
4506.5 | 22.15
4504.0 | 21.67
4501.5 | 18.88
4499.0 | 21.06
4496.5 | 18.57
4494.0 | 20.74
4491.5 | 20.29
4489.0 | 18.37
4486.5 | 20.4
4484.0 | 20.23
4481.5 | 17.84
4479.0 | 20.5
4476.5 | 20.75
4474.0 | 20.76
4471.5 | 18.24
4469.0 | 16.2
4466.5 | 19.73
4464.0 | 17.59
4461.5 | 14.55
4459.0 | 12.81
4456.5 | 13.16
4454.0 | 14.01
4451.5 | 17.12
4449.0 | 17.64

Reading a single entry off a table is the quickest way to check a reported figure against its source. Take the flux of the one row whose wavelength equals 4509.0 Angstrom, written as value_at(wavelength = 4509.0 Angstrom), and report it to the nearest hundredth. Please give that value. 21.78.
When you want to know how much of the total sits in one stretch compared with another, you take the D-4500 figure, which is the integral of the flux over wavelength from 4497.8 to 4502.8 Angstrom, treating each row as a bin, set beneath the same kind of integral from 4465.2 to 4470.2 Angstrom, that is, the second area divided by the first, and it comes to 0.90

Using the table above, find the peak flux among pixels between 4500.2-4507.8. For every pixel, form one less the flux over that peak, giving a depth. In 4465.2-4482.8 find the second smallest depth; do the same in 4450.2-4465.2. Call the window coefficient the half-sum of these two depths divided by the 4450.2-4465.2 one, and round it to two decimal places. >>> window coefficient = 0.64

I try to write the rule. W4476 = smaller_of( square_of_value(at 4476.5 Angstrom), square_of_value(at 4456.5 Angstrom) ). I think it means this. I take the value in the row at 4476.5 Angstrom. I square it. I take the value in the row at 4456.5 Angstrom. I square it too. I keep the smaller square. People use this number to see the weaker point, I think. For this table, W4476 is 173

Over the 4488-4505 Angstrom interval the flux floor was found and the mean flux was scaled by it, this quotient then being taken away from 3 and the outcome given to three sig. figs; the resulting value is 1.91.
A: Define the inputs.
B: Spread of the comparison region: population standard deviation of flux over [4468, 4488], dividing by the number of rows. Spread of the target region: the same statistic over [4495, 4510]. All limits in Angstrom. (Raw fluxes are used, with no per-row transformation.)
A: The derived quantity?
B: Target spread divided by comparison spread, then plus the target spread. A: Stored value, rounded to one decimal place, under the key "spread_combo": 2.3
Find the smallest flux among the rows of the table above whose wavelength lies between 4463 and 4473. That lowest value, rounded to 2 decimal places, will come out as 16.20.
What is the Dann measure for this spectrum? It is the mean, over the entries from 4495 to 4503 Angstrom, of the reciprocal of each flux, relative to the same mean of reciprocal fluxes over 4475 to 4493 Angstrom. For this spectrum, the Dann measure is 1.01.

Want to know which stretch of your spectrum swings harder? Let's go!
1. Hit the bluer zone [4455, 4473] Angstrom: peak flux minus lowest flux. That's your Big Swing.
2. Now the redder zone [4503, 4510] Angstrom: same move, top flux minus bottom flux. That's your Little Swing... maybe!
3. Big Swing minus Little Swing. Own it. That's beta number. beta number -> 6.4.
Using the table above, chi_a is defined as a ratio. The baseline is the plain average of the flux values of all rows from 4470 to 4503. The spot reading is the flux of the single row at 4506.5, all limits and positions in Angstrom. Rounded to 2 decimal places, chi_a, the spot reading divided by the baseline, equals 1.12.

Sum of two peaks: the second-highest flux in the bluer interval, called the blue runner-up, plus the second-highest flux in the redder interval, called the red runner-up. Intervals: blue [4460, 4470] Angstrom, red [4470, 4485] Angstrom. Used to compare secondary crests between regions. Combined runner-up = 38.3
